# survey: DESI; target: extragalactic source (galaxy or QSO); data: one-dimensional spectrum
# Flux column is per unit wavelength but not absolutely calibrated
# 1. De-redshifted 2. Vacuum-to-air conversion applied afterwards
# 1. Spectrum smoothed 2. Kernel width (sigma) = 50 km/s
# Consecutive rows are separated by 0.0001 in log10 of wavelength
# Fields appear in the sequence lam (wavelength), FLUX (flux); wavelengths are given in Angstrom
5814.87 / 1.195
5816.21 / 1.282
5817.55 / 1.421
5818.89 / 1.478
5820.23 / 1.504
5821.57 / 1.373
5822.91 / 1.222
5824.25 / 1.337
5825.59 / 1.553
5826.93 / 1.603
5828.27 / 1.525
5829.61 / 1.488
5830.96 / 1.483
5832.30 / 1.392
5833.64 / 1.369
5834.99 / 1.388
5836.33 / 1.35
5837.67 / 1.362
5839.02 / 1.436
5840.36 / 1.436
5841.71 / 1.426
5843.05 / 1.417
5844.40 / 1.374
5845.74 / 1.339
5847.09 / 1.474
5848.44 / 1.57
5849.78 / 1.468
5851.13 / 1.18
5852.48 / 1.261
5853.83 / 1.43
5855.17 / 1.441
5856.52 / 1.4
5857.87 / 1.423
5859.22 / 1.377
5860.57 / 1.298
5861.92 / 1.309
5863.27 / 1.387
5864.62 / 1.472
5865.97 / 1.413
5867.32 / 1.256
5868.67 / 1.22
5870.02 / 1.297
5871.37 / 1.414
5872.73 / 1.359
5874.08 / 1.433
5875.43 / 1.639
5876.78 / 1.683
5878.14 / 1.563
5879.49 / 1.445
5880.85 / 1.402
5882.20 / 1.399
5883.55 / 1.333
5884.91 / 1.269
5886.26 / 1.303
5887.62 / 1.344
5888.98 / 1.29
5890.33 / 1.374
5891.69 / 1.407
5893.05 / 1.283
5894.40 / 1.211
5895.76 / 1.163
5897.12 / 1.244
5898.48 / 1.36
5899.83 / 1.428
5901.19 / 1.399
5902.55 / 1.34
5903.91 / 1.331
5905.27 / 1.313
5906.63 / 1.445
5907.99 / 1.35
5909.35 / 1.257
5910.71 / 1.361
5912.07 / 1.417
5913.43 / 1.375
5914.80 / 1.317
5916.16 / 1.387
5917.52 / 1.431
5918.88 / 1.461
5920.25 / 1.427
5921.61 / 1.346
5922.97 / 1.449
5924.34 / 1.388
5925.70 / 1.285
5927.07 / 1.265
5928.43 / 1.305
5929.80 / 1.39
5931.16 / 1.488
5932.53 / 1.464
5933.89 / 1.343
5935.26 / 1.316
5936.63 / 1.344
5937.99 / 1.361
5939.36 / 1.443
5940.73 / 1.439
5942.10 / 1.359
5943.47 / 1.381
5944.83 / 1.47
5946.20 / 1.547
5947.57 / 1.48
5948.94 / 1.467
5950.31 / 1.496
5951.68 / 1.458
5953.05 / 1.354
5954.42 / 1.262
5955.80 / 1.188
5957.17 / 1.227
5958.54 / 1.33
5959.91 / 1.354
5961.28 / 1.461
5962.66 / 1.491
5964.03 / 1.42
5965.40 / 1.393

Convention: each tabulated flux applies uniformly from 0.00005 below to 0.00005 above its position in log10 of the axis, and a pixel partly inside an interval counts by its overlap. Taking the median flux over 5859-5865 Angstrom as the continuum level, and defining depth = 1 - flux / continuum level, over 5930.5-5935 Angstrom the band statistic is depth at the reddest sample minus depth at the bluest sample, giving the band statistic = 0.11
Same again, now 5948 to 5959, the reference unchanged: 0.10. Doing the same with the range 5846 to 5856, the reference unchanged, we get 0.02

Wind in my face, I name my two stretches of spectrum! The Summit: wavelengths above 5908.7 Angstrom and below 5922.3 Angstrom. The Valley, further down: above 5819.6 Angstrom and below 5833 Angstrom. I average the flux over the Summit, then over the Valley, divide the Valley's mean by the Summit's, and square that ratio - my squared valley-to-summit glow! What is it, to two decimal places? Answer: 1.10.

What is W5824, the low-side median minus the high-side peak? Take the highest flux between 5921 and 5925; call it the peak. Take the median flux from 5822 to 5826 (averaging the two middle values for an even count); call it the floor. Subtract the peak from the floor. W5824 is -0.11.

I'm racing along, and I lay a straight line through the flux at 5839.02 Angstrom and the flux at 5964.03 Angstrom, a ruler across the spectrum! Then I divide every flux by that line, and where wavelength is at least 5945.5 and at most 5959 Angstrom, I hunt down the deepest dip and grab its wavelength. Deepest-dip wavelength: 5955.80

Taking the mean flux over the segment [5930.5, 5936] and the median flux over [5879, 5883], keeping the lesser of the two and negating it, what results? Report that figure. -1.40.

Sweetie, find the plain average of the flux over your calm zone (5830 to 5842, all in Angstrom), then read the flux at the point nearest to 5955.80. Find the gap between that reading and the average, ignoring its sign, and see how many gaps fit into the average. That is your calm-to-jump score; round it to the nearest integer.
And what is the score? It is 6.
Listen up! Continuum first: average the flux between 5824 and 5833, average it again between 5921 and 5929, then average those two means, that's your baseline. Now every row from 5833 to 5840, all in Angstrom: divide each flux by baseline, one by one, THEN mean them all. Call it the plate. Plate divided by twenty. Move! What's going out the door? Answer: 0.0489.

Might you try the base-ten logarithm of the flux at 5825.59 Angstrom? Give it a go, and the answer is 0.19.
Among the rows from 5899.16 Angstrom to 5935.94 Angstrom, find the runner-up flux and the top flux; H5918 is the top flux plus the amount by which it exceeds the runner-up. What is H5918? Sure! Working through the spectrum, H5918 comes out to 1.51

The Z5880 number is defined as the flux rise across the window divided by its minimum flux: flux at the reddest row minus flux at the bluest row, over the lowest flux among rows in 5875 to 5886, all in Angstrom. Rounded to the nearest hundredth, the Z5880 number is -0.29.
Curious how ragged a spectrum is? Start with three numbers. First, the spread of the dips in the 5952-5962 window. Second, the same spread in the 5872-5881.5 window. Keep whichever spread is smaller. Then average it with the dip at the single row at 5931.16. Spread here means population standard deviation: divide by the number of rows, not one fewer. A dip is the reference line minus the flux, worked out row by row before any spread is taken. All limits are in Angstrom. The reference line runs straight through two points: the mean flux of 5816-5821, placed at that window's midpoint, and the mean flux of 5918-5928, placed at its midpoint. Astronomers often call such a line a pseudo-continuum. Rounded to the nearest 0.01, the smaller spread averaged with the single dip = -0.02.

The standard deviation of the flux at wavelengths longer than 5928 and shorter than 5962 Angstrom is 0.09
